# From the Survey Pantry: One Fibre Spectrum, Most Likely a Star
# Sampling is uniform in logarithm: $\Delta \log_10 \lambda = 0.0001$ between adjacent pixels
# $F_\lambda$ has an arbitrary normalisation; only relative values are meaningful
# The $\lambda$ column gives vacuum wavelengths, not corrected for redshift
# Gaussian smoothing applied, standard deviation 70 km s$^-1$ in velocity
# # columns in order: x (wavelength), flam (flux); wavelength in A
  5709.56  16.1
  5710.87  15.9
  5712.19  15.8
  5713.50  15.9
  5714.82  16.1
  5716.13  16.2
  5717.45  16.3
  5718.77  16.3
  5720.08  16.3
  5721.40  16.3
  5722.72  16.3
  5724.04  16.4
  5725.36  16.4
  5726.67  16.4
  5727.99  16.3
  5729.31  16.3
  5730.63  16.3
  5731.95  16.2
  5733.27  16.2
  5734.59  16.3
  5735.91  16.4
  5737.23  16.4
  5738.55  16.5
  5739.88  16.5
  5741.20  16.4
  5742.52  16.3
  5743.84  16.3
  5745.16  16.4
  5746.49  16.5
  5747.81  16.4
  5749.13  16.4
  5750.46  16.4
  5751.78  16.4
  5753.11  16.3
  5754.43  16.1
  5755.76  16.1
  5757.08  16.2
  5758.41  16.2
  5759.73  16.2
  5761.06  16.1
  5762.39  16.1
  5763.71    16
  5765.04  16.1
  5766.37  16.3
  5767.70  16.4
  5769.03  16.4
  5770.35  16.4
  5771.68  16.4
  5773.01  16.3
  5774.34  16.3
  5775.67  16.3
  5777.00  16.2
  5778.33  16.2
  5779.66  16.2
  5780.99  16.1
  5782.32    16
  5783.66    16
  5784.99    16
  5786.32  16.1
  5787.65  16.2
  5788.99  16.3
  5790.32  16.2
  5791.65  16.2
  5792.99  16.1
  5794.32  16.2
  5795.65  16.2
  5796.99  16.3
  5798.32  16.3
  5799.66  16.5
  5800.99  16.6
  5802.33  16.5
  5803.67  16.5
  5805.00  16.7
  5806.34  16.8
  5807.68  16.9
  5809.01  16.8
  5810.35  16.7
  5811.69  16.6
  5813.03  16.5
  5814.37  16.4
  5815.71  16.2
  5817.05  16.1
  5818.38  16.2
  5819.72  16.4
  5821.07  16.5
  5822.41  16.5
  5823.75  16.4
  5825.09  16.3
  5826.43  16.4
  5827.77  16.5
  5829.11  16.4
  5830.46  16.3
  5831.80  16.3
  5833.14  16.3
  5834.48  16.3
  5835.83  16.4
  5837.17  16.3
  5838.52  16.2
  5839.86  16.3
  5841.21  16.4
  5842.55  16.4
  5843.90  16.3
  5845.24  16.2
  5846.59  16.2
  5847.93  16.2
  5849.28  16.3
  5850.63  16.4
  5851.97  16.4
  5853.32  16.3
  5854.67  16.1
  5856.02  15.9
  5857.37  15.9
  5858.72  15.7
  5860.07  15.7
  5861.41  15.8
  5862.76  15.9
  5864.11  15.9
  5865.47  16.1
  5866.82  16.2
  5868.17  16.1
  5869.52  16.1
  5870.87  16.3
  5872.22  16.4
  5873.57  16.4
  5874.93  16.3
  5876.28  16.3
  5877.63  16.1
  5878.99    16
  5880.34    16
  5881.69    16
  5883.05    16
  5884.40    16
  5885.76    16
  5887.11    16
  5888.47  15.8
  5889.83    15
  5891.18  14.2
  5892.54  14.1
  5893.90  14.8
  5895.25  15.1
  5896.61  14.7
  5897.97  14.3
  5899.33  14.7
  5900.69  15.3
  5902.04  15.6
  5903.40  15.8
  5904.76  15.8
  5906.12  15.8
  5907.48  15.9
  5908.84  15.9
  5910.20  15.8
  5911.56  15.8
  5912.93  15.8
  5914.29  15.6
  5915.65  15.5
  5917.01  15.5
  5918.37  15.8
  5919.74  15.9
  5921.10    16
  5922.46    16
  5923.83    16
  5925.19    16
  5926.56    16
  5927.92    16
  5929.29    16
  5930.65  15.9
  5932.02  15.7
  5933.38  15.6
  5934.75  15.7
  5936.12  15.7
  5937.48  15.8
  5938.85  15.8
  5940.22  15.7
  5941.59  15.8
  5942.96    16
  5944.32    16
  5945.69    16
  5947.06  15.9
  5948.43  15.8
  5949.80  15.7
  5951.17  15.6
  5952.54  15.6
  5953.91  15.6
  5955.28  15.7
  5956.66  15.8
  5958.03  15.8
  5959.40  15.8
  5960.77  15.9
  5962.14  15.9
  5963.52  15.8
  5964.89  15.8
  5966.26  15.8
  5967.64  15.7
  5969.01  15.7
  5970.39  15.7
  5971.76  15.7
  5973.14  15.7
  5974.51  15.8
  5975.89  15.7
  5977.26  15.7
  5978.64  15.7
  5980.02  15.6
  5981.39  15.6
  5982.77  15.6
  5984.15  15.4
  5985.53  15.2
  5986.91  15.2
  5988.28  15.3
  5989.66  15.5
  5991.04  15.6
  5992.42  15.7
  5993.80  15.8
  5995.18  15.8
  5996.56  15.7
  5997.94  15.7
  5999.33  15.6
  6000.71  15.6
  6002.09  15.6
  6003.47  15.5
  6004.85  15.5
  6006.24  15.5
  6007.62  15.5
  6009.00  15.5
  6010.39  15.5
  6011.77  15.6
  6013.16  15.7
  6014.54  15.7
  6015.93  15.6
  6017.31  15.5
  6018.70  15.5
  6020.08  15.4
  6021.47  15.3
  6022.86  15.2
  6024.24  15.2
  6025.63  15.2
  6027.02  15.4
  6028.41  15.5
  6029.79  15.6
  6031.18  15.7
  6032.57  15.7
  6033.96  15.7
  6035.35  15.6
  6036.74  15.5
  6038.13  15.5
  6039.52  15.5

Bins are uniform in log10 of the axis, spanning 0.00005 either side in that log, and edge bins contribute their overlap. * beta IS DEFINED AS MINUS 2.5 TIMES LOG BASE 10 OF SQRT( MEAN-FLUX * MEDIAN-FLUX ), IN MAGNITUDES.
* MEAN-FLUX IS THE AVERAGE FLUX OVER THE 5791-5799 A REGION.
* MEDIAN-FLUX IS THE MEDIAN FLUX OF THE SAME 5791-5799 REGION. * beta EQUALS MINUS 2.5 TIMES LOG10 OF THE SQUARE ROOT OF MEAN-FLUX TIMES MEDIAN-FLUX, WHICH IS -3.02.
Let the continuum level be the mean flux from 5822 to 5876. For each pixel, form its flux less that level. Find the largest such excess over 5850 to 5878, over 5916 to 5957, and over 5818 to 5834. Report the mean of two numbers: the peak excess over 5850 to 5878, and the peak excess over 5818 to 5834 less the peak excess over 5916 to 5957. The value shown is 0.34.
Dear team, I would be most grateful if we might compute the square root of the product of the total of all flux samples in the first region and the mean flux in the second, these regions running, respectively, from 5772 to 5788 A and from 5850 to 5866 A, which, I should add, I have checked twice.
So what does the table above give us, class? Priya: 55.7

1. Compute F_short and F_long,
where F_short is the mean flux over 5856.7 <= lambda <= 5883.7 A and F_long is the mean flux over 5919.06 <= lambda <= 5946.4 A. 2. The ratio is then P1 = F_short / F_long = 1.011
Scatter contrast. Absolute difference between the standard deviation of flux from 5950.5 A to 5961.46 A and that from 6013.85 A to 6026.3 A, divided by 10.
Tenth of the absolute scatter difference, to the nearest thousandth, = 0.007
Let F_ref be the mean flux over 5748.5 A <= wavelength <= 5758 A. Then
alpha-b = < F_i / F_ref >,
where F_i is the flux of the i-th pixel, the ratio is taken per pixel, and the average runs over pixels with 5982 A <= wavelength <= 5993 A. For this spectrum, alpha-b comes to 0.949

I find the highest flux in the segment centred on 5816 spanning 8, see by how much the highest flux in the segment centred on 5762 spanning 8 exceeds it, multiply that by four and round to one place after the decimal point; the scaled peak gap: -1.2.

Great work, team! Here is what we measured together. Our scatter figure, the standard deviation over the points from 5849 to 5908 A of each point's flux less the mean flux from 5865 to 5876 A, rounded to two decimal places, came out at 0.61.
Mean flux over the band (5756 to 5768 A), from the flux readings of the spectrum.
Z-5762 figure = 16.2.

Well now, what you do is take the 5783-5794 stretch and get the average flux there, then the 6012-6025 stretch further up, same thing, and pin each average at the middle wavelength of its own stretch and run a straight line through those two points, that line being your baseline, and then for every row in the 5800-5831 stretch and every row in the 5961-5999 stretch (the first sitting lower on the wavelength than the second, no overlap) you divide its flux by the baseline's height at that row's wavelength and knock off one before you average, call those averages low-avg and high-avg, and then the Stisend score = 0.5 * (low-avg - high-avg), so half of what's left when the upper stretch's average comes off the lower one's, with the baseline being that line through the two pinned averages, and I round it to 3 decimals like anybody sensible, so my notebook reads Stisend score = 0.011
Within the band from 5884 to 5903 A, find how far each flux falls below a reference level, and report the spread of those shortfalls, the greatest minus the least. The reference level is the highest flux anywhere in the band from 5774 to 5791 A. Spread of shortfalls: 1.90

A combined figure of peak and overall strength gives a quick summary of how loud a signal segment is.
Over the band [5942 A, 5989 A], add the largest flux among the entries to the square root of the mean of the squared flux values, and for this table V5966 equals 31.7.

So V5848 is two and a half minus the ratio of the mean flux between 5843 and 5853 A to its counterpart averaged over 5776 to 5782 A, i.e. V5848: 1.49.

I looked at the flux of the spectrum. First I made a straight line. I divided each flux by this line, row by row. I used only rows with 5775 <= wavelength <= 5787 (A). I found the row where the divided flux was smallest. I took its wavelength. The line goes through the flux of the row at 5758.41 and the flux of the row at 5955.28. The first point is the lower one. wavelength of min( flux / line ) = 5782.32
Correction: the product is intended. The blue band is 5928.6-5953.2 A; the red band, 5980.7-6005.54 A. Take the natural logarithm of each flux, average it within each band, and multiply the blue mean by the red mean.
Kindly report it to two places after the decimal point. 7.57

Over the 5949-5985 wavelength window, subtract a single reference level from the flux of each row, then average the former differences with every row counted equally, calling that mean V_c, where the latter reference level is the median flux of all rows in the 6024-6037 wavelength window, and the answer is 0.2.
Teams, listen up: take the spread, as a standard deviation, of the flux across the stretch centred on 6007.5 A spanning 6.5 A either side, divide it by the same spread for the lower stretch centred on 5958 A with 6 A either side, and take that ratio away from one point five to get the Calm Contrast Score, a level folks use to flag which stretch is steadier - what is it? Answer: 0.9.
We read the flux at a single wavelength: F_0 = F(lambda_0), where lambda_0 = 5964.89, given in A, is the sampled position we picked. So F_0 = 15.8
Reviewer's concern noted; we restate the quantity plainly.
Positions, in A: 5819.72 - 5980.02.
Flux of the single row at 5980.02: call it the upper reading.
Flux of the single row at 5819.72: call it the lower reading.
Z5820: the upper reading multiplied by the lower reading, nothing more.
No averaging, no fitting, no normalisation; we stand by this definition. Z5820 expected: 256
